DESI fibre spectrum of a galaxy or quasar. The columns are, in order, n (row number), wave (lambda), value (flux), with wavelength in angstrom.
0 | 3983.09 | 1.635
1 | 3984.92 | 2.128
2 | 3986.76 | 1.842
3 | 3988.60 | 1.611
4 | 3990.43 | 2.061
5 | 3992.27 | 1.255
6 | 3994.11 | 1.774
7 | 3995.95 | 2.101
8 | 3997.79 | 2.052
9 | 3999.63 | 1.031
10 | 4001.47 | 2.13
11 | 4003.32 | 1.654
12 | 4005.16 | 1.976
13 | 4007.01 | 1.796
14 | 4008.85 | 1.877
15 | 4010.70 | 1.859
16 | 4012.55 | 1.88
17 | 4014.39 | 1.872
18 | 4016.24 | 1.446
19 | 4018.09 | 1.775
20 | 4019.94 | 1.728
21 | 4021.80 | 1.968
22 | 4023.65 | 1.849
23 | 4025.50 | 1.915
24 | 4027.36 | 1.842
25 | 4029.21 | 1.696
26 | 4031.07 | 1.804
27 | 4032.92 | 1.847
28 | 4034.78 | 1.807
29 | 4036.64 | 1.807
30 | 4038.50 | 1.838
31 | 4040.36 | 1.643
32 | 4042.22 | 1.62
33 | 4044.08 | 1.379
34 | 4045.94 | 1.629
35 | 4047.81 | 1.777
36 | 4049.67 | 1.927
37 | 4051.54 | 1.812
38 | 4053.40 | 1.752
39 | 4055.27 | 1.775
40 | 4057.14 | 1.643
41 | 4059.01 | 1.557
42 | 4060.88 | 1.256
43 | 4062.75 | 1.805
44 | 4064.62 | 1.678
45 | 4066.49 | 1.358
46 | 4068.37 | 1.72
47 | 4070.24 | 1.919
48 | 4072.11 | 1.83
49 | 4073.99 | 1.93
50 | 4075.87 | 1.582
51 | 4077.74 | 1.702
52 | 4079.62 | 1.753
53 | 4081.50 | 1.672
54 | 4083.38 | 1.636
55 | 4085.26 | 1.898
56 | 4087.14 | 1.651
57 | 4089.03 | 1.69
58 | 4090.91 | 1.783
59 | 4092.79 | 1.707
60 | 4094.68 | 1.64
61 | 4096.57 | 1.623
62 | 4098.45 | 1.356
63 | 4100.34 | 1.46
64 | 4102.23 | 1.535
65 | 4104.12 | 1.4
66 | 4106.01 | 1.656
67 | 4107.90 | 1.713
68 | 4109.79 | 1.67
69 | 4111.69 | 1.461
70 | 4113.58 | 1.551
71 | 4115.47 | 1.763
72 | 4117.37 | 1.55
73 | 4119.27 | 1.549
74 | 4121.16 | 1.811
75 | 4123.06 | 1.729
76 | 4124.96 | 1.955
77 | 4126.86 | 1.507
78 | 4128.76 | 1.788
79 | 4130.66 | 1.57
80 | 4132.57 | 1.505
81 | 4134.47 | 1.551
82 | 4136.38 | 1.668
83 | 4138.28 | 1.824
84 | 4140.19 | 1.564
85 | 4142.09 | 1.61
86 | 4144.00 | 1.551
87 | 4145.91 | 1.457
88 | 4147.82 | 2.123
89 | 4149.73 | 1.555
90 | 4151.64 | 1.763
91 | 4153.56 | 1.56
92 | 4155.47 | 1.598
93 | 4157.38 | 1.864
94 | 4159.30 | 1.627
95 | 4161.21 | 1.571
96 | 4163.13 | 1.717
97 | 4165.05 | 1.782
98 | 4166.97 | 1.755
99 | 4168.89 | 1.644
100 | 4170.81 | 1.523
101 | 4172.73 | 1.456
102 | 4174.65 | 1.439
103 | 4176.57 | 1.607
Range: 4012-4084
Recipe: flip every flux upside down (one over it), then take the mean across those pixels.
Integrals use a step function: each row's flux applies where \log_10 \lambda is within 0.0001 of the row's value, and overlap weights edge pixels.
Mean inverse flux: 0.584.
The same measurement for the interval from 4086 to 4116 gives 0.628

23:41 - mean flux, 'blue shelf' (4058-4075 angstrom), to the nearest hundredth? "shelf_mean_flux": 1.67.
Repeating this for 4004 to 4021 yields 1.80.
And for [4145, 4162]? 1.68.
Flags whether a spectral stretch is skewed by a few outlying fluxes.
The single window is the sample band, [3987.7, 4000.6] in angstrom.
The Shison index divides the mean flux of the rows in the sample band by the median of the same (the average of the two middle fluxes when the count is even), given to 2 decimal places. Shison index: 0.96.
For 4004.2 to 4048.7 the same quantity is 0.98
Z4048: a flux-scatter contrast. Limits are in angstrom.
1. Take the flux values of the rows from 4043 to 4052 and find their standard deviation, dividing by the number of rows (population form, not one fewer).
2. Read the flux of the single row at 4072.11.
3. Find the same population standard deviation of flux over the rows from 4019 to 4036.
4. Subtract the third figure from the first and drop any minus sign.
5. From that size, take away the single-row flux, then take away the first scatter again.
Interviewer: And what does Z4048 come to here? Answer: -1.91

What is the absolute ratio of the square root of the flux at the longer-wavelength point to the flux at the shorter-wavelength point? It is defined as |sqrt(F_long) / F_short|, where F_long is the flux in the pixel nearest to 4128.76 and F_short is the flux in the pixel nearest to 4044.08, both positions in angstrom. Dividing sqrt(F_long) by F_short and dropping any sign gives 1.0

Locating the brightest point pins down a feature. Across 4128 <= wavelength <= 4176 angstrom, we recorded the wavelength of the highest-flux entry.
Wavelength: 4147.82 angstrom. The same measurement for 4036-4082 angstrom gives 4073.99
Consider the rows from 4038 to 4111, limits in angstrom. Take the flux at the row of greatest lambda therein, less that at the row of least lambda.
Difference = -0.17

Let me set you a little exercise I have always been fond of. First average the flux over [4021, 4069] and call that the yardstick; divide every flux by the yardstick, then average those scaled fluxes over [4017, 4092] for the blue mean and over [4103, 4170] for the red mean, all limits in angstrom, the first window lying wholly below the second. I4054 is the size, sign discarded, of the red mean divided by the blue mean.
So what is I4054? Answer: 0.957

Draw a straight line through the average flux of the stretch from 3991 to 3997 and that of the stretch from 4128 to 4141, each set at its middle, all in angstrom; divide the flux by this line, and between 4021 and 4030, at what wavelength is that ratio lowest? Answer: 4029.21 angstrom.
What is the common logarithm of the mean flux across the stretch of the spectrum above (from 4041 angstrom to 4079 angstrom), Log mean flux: 0.226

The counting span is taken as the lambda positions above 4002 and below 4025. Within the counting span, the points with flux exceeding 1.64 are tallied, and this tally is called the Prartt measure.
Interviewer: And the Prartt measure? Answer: 11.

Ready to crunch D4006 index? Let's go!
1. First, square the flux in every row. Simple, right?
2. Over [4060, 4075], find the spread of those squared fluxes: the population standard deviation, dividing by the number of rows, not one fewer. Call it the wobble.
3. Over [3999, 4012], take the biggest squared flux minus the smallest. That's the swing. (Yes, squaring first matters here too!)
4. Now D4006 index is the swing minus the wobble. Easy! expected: 2.7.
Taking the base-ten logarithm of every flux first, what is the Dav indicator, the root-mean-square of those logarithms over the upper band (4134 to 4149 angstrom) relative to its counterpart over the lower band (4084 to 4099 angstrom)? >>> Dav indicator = 1.00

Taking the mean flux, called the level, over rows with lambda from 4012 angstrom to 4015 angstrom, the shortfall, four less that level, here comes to 2.12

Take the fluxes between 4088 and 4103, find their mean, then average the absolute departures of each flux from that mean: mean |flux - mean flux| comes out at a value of 0.11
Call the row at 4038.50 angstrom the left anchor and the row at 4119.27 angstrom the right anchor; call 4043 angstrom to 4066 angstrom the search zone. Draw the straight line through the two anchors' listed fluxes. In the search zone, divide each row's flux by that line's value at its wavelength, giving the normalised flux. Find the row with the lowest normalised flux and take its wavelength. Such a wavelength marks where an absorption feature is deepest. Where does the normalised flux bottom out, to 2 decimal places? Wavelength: 4060.88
